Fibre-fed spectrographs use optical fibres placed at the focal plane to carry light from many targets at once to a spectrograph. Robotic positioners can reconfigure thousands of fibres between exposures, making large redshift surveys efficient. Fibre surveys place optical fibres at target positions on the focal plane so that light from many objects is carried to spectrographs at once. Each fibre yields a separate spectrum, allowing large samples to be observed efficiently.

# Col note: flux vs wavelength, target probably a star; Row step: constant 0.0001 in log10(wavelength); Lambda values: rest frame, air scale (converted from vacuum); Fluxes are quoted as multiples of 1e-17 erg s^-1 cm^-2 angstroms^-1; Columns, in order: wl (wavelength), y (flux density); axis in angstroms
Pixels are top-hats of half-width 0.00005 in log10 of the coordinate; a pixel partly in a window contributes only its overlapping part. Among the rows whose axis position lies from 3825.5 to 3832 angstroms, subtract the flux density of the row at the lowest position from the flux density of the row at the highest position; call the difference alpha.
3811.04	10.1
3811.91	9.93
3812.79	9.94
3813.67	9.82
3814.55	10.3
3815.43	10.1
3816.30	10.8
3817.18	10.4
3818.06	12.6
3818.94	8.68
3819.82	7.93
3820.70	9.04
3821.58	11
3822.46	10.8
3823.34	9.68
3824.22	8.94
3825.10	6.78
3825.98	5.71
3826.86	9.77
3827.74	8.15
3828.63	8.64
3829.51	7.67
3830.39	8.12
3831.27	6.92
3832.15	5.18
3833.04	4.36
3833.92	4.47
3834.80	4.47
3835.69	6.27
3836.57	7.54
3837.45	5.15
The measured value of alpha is 1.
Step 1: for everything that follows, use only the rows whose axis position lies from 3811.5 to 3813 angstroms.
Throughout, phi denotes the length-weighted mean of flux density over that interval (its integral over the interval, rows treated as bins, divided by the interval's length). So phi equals 9.9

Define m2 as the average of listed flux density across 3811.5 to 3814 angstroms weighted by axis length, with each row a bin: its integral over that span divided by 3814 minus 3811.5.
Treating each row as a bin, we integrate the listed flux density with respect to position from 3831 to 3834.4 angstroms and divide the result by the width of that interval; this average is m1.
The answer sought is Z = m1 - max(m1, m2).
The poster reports -4.7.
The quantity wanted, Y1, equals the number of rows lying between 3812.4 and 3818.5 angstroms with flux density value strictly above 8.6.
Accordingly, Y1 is 7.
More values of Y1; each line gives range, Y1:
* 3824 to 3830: 3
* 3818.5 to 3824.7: 6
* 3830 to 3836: 0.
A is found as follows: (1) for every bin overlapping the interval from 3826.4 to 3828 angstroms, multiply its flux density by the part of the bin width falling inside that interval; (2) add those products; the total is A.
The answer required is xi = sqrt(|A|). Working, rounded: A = 14.4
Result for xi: 3.8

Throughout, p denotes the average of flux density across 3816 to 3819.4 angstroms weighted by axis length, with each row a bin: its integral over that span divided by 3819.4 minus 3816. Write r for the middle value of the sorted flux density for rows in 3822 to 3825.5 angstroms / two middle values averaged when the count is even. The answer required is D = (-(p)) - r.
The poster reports -20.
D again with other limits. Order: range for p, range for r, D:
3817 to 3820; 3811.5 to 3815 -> -20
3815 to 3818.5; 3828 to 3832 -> -19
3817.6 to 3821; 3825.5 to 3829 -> -18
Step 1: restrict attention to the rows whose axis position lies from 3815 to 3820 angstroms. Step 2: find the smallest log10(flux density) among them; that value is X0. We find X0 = 0.90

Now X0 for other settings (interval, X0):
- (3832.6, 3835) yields 0.64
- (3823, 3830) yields 0.76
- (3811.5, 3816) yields 0.99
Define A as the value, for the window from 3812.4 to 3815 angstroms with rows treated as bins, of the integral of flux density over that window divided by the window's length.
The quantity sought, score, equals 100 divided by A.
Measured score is 10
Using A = 10.0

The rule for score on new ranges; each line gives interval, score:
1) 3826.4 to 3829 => 11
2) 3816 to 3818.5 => 9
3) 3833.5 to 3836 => 20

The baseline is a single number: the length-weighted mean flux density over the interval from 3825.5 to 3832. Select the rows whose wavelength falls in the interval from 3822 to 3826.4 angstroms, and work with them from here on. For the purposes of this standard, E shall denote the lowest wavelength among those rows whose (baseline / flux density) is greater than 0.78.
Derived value 3823.34 angstroms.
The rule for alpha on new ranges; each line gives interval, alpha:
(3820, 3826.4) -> -3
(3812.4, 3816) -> 0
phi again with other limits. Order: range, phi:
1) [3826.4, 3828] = 9.0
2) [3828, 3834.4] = 6.5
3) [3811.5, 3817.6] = 10.2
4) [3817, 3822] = 9.9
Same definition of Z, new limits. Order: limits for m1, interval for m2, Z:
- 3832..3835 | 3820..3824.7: -5.2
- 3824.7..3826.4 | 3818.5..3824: -3.3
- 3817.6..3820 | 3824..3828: 0.0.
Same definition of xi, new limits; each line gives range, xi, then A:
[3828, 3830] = 4.0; 16.3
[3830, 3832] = 3.8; 14.4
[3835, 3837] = 3.6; 13.2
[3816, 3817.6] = 4.1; 16.9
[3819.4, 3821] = 3.7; 13.5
